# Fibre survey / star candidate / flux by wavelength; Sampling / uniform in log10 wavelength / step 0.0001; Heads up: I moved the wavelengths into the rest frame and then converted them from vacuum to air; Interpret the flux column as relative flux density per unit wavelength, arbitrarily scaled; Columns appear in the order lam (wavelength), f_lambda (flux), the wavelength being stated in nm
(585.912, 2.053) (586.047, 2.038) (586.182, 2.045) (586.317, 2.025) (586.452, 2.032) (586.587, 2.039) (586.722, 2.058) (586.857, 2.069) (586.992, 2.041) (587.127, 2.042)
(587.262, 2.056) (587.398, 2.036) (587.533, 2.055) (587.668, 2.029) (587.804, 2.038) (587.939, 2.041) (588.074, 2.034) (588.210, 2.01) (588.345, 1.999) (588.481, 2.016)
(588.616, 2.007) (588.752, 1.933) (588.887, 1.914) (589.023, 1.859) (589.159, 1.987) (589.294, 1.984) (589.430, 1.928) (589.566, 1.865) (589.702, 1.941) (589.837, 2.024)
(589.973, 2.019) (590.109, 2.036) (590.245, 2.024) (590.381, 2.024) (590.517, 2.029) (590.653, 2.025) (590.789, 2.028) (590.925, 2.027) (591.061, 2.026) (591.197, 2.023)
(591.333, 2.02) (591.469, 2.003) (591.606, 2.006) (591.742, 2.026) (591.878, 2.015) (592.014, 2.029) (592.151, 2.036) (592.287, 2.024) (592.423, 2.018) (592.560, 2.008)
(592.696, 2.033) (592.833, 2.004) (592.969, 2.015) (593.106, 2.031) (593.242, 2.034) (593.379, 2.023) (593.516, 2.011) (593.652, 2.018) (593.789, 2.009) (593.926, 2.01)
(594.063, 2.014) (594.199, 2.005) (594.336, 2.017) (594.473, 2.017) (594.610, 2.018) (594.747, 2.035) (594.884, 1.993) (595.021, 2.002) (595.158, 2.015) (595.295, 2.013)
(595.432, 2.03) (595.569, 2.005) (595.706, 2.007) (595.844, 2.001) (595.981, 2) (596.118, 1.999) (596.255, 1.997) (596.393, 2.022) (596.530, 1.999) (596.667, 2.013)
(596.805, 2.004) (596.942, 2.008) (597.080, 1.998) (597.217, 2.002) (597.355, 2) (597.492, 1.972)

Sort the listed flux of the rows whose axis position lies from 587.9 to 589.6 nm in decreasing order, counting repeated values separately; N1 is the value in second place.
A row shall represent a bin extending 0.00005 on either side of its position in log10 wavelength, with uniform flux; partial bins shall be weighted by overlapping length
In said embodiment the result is 2.034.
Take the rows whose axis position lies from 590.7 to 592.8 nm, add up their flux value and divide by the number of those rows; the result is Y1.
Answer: 2.02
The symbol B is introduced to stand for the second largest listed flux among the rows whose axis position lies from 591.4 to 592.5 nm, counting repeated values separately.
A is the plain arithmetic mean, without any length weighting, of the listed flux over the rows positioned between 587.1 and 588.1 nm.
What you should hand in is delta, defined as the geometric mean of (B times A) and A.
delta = 2.91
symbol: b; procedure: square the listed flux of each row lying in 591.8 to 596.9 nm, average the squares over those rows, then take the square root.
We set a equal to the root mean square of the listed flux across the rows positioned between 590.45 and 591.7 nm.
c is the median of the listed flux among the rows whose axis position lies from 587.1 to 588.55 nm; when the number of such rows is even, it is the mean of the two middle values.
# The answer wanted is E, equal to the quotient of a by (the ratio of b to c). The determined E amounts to 2.043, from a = 2.02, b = 2.01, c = 2.04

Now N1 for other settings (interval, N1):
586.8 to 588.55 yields 2.056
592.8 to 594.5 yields 2.031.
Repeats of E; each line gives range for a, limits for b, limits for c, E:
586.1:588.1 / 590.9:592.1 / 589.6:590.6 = 2.047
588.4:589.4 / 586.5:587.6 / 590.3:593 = 1.933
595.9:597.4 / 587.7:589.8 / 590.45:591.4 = 2.059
